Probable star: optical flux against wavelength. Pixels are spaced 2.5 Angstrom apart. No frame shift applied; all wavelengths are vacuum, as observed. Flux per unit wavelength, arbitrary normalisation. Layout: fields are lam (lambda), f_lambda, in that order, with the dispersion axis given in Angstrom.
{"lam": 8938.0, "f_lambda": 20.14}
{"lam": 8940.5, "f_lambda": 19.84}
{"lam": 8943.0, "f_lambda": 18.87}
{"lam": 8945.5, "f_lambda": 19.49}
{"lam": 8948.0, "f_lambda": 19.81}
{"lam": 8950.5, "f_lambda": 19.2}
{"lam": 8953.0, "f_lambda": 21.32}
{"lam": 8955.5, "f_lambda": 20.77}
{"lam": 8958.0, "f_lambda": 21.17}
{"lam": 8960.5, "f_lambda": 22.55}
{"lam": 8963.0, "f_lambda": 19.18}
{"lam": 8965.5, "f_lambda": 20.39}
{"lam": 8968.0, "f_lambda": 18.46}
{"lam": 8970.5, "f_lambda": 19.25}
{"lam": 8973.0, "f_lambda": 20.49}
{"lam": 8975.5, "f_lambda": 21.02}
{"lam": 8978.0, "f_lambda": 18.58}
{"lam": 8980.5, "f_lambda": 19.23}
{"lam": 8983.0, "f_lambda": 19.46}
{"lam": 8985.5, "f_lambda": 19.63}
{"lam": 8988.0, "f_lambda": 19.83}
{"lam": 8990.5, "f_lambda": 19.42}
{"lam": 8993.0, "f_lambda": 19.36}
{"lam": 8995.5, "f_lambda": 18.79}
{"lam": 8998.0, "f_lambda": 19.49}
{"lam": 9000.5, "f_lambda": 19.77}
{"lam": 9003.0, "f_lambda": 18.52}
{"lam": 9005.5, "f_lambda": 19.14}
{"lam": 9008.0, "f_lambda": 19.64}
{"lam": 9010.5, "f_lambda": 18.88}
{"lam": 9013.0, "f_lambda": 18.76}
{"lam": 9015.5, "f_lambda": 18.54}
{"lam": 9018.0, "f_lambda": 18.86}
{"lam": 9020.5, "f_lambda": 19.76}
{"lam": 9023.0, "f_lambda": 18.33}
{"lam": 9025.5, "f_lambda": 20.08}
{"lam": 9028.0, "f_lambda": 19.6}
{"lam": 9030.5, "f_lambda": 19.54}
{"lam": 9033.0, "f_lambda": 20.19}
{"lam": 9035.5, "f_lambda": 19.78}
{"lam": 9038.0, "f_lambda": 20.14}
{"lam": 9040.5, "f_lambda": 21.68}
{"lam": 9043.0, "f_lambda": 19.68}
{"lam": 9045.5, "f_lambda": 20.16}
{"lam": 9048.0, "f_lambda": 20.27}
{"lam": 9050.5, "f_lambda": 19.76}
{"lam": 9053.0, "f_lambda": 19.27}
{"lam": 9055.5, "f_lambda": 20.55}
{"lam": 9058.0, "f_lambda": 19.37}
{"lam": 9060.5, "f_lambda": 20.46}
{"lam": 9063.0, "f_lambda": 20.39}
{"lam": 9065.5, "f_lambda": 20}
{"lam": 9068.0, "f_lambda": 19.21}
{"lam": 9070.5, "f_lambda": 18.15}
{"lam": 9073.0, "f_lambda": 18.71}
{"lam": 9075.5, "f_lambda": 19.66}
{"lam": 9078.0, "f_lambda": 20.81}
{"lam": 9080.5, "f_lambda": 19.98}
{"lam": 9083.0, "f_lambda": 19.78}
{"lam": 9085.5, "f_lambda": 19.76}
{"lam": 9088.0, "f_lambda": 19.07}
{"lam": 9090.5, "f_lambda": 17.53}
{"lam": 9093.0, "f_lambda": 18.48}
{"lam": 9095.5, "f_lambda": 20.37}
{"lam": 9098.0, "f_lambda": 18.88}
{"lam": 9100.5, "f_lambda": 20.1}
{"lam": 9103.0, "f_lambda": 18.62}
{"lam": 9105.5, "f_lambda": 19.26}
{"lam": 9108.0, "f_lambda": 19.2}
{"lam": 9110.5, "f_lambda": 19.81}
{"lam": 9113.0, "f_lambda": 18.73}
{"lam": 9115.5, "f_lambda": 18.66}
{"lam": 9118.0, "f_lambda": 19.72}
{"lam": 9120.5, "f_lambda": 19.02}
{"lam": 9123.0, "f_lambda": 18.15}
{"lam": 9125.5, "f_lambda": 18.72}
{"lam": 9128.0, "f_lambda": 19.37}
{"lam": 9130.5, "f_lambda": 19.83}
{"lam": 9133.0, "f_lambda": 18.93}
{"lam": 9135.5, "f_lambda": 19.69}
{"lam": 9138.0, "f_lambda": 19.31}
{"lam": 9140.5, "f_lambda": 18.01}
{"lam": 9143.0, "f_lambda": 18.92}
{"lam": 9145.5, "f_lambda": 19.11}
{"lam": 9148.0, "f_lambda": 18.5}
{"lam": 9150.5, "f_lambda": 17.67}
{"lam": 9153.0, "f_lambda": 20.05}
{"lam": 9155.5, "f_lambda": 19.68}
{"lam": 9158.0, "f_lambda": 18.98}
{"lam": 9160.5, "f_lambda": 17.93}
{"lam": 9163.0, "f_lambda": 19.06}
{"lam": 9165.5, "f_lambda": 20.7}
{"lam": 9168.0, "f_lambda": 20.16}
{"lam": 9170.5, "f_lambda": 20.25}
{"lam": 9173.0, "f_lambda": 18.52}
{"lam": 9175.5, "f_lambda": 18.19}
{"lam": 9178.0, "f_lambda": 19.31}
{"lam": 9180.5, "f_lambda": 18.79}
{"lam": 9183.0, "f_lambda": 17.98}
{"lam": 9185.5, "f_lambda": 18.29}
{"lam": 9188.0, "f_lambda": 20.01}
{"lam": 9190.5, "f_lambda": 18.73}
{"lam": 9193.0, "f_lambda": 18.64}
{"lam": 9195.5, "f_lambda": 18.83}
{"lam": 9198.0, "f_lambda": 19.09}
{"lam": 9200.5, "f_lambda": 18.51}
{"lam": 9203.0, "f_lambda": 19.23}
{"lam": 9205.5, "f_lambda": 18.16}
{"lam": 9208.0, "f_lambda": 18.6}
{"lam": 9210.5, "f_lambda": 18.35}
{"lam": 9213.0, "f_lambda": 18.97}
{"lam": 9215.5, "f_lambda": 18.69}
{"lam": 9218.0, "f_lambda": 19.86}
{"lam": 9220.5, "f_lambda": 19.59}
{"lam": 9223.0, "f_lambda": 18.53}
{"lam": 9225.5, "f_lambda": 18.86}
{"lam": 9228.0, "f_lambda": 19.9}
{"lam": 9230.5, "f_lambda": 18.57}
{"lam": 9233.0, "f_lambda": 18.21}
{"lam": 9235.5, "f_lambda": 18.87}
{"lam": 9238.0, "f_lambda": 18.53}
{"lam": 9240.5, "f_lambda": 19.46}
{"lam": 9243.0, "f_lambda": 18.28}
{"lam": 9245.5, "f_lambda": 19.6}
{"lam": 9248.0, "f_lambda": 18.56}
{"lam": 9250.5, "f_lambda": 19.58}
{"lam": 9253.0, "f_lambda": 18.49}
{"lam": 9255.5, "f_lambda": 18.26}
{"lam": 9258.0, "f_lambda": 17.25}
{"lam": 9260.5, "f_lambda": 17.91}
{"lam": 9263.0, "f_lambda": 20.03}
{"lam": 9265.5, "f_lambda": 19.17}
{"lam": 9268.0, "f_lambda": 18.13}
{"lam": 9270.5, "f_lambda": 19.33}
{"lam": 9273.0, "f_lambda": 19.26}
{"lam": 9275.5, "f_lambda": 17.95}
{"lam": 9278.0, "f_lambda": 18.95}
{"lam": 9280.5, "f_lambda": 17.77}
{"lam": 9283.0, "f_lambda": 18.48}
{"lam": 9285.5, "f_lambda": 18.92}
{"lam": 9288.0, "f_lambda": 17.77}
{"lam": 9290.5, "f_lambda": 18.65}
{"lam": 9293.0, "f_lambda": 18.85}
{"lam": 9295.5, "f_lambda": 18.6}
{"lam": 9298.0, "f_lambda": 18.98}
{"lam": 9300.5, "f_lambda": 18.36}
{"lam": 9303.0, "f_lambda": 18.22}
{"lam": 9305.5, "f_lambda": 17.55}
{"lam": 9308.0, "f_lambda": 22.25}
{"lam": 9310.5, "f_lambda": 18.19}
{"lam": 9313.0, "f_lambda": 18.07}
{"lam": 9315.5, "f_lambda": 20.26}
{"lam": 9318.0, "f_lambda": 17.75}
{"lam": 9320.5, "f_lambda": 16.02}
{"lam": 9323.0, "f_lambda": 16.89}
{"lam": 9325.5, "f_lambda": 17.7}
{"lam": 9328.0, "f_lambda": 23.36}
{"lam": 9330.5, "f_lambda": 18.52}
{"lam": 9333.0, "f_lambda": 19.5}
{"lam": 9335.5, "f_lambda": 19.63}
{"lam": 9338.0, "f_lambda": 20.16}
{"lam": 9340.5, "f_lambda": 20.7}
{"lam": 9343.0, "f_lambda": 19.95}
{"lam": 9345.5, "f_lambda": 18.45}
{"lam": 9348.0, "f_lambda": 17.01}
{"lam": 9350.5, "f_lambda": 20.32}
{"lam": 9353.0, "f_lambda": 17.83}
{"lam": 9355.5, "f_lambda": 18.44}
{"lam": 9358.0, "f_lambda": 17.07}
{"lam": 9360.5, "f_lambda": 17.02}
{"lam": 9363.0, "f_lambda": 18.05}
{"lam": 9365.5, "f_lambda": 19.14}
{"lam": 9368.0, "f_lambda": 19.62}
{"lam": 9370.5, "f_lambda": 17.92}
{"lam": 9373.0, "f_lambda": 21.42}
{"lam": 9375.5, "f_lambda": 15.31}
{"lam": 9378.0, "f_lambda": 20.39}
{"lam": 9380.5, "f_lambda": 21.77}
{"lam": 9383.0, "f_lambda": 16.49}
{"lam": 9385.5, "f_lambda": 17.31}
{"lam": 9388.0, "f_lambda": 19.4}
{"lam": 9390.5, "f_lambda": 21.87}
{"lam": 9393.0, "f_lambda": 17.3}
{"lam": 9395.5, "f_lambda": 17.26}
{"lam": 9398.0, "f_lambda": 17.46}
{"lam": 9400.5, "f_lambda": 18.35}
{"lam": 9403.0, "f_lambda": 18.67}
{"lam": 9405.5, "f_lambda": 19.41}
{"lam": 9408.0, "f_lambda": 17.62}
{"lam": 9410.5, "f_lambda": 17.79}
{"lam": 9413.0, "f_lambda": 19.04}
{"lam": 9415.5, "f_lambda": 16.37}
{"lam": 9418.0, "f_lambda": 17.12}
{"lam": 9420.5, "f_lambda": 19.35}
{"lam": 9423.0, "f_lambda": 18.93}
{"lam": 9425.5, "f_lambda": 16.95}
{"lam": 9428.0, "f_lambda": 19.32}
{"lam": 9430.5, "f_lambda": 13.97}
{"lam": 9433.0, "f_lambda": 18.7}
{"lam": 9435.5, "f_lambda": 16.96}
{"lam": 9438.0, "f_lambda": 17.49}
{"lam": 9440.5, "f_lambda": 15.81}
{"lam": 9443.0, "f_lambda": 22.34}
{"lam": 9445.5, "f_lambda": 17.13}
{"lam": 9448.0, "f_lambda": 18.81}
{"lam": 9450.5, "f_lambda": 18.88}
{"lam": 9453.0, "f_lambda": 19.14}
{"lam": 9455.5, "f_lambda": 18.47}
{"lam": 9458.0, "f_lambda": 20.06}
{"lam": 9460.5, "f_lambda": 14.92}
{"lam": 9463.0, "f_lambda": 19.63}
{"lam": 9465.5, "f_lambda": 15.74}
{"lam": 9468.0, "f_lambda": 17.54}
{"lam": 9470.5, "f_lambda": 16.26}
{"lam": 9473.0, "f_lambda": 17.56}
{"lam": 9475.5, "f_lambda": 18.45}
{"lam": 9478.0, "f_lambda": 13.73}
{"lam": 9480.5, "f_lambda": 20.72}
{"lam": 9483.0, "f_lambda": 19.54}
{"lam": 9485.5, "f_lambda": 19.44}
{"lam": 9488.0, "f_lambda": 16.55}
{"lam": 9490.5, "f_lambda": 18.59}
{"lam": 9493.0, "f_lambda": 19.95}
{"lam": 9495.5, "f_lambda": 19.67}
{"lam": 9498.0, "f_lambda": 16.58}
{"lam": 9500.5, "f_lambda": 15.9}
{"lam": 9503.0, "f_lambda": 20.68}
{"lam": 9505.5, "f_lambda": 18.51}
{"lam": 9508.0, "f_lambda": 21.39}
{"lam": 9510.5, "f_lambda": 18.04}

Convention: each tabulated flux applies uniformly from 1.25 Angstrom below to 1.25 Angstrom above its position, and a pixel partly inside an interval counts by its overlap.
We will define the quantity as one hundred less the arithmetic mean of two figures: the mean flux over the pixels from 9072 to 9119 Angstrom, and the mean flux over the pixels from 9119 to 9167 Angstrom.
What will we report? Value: 80.8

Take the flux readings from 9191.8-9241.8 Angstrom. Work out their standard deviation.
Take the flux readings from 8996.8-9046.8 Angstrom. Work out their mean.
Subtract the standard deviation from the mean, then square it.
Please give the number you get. 362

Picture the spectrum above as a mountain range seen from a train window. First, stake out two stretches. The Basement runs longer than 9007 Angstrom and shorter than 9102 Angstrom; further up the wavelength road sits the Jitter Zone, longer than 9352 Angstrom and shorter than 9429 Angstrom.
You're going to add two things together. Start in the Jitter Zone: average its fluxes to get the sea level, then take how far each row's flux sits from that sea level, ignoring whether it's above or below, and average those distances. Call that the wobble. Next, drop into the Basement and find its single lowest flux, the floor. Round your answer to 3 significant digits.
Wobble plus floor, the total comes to 18.8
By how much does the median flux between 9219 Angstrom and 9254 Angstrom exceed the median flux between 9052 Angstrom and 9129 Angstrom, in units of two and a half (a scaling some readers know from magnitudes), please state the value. -0.22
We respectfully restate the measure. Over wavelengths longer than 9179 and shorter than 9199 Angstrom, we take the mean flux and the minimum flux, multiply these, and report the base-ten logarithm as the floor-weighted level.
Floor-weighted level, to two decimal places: 2.53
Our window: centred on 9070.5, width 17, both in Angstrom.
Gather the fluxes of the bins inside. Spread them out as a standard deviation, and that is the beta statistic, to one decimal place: 0.9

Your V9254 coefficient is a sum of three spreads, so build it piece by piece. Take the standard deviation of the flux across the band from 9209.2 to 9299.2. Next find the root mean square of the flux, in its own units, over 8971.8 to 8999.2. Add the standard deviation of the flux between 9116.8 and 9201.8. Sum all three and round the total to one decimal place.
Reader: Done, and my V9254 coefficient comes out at 21.0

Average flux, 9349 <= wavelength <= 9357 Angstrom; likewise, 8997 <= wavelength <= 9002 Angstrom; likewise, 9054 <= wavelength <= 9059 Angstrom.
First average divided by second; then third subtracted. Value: -19.0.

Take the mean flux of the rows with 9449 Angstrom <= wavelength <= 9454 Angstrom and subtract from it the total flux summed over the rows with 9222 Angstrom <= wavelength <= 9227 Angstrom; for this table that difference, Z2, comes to -18.4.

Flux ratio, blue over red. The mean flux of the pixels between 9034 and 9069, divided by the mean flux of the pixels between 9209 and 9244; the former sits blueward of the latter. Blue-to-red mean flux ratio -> 1.06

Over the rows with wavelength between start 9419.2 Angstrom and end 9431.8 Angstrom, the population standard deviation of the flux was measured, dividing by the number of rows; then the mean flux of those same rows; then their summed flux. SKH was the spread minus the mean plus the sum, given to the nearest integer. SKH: 73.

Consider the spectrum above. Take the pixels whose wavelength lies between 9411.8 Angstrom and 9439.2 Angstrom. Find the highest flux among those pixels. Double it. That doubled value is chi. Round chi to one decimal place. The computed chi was 38.7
